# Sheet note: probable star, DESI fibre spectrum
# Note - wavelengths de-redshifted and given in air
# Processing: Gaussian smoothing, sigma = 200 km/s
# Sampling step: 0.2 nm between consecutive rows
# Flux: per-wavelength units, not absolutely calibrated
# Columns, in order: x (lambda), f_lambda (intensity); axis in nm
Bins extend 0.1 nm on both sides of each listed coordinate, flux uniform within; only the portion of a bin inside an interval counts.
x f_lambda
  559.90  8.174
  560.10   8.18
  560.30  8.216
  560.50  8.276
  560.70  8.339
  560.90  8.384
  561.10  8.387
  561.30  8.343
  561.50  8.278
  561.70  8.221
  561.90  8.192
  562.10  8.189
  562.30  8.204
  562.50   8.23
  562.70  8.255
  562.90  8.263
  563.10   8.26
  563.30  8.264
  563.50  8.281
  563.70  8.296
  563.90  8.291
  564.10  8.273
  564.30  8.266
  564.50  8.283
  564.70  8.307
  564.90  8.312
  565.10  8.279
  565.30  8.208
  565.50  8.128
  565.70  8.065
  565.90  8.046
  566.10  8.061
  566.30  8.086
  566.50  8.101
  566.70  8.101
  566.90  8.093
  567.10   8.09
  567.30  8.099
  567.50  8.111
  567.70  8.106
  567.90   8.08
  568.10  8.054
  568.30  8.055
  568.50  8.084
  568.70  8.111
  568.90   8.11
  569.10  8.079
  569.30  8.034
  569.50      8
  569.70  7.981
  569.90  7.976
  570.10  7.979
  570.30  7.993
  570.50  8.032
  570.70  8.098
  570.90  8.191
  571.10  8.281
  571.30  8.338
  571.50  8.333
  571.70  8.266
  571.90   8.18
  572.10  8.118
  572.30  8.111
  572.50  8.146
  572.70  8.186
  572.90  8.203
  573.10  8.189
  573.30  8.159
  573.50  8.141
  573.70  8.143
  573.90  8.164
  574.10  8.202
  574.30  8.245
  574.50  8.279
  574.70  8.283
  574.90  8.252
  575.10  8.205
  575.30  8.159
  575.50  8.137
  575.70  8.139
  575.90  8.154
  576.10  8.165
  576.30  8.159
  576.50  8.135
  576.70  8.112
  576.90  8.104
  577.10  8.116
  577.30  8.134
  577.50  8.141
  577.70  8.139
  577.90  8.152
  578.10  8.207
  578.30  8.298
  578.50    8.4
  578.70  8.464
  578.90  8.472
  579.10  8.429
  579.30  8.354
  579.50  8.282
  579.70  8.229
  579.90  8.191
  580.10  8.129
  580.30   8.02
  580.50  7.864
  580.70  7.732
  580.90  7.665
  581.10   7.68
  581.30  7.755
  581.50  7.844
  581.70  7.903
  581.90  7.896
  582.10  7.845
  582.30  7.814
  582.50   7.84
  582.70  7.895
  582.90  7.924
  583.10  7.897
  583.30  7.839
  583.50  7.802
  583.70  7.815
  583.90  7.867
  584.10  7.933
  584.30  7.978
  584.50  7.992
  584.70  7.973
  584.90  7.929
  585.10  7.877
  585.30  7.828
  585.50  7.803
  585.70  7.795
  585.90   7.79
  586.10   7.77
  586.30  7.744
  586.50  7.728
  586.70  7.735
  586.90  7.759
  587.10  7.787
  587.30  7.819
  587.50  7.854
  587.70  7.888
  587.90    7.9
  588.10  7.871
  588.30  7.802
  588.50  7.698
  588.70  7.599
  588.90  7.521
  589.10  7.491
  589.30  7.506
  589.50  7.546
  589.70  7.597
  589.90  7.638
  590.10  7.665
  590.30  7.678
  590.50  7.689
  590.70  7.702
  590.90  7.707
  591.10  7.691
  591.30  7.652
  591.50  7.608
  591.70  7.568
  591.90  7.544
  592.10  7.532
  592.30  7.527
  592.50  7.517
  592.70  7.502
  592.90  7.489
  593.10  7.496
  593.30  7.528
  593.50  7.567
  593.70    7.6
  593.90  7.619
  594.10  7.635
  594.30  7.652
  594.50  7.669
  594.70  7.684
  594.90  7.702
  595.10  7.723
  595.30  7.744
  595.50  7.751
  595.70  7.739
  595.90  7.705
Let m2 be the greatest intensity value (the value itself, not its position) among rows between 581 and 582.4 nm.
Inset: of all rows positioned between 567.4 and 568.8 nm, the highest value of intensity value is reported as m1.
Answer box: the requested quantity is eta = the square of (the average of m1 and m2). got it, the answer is 64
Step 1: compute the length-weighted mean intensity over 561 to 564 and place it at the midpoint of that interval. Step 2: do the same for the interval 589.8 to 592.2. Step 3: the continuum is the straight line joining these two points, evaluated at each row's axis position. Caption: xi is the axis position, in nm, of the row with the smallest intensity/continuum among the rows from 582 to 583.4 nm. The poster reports 582.30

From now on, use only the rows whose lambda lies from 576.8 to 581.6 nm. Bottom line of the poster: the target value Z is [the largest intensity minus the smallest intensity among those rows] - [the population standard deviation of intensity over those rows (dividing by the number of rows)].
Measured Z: 0.57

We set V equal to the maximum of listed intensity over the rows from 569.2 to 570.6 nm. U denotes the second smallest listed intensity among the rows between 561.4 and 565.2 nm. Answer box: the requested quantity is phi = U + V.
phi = 16.2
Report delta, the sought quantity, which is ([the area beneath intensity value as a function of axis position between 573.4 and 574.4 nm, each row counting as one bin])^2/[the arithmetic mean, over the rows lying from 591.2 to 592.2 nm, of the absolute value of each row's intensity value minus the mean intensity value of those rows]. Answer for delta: 1700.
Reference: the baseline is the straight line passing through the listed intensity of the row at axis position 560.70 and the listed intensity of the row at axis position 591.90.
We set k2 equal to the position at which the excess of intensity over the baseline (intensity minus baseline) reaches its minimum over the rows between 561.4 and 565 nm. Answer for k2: 561.90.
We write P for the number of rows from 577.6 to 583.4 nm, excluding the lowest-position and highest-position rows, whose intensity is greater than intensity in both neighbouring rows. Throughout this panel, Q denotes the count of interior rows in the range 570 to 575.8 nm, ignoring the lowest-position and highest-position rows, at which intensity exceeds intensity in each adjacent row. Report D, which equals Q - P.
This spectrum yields 0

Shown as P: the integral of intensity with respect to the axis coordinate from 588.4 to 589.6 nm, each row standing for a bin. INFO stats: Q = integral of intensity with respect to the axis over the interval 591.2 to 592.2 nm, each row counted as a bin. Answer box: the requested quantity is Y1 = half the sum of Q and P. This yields 8.3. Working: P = 9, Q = 8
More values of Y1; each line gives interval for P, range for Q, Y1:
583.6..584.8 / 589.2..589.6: 6.3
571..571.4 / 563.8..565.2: 7.5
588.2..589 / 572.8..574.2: 8.8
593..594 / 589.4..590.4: 7.6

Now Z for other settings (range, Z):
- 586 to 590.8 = 0.29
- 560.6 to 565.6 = 0.20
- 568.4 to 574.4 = 0.26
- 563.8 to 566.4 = 0.16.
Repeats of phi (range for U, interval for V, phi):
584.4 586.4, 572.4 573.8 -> 16.0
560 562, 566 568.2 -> 16.3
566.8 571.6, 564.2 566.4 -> 16.3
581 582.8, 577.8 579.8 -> 16.2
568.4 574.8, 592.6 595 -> 15.7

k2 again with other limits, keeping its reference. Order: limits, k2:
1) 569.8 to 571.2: 569.90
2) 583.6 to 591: 589.10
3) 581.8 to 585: 582.30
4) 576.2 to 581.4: 580.90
